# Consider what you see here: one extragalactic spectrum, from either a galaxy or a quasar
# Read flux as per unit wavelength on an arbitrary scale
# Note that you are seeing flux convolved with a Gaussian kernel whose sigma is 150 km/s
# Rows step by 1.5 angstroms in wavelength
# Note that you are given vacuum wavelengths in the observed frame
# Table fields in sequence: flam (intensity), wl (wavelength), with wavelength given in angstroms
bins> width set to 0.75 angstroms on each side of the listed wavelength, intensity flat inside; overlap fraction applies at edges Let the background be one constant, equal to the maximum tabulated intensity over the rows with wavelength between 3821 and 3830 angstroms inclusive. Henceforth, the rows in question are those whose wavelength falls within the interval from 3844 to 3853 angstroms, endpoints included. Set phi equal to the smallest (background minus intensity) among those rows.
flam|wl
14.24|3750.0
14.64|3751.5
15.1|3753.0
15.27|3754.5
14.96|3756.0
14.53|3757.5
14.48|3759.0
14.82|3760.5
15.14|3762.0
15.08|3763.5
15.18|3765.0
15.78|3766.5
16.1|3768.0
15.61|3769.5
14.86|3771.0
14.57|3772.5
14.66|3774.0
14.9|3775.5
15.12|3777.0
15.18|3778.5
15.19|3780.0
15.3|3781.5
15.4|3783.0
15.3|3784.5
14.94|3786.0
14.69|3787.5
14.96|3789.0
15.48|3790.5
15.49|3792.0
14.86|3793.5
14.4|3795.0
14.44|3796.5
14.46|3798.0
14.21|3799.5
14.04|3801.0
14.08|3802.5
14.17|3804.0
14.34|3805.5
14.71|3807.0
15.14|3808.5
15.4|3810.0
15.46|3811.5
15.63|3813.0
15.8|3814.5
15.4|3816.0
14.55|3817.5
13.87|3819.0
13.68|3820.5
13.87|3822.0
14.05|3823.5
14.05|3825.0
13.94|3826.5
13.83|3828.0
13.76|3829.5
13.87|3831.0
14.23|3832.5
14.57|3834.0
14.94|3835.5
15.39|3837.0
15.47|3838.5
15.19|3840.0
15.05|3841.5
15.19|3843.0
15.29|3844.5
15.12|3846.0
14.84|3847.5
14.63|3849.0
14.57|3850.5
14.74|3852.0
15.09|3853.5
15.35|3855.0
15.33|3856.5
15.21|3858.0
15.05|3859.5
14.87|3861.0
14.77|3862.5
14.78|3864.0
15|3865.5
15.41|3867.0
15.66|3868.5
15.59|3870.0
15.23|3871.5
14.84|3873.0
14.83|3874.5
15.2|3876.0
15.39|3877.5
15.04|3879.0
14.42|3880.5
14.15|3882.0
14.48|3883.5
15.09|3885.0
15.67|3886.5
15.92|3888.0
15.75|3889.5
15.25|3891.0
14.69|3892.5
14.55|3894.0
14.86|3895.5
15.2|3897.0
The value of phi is -1.24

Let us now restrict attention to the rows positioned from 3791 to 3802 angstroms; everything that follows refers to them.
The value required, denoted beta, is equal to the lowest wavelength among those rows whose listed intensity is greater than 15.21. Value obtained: 3792.0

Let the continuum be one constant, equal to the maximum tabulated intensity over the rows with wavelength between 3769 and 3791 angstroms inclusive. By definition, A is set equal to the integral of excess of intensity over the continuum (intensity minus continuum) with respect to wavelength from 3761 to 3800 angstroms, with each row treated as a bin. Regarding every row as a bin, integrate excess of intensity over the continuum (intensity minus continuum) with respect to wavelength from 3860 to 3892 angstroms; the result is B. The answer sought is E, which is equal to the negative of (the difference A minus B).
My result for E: 6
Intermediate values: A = -22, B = -16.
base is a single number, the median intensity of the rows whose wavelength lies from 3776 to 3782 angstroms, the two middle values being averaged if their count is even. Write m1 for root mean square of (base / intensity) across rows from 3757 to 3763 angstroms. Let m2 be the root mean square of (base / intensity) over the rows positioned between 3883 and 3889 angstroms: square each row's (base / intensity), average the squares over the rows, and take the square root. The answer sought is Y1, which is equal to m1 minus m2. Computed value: 0.035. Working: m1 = 1.03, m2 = 1.00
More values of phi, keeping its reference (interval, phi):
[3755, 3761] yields -0.91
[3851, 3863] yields -1.30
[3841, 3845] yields -1.24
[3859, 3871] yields -1.61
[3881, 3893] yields -1.87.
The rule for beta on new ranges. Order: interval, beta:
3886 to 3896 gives 3886.5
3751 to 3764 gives 3754.5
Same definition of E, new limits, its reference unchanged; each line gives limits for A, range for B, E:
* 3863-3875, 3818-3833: -20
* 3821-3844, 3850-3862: 19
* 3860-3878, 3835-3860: -4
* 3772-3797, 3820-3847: -14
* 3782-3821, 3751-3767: 21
